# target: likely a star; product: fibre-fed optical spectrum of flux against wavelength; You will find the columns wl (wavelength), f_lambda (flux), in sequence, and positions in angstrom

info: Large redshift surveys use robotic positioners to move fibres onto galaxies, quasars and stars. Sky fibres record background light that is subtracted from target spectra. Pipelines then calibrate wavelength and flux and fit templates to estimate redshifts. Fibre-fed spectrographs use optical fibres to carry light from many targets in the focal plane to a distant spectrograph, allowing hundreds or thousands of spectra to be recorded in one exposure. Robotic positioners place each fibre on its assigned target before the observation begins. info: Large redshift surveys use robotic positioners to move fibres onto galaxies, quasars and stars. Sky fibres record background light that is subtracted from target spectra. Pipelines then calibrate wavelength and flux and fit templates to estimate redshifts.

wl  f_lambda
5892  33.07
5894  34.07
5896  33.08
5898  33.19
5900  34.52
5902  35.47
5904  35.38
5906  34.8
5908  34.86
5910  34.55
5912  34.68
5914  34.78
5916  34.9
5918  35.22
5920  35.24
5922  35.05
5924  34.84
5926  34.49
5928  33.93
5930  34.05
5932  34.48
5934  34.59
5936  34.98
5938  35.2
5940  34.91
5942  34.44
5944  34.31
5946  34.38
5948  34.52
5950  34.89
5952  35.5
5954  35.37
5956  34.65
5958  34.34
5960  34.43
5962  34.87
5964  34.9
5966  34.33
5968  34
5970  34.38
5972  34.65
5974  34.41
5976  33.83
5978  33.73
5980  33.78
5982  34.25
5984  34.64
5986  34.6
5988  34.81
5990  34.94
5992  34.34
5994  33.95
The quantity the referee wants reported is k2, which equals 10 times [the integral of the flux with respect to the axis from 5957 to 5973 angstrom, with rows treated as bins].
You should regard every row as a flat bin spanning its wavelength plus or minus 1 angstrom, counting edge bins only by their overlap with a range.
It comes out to 5518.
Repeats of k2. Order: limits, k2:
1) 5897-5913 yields 5549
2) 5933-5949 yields 5547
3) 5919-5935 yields 5533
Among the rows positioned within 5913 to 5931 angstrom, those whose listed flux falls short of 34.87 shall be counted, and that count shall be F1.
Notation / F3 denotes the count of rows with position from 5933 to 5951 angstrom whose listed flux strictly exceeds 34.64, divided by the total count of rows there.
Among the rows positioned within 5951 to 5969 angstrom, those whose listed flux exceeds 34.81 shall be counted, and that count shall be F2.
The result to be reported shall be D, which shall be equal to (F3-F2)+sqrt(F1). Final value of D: -1.3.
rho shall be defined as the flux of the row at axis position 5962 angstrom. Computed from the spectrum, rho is 34.87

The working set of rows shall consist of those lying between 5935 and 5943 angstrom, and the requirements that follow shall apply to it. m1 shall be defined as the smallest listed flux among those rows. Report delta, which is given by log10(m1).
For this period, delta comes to 1.54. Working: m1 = 34.44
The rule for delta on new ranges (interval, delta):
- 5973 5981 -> 1.53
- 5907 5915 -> 1.54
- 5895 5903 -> 1.52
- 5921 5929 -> 1.53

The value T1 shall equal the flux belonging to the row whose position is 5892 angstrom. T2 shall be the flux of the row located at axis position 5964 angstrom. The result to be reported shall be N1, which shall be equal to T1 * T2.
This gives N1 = 1154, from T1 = 33.07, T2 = 34.9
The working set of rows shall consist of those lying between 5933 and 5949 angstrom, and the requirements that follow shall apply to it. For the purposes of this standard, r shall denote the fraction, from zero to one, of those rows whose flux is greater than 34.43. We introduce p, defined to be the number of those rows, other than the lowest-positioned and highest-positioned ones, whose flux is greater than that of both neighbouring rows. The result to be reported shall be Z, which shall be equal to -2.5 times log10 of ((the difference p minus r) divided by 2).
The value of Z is 2.3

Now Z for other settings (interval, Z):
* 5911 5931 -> 2.5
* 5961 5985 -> 0.2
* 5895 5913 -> 0.5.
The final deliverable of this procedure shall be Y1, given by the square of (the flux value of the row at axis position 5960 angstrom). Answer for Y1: 1185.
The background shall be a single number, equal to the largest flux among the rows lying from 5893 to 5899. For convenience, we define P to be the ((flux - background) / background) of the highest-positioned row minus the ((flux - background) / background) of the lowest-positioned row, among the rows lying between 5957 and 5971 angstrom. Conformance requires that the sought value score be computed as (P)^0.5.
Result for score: 0.03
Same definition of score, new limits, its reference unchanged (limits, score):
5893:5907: 0.15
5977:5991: 0.19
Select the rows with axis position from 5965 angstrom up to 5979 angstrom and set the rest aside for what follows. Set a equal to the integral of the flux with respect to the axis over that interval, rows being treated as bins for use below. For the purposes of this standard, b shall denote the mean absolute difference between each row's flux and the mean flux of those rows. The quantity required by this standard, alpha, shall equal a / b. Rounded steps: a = 479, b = 0.29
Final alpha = 1659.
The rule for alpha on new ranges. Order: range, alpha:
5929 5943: 1548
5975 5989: 1231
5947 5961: 1295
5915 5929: 1421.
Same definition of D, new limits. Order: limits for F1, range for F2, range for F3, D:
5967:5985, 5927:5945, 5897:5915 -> 0.7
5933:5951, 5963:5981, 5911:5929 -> 2.0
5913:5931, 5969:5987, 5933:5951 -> 2.7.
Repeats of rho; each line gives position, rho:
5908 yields 34.86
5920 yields 35.24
